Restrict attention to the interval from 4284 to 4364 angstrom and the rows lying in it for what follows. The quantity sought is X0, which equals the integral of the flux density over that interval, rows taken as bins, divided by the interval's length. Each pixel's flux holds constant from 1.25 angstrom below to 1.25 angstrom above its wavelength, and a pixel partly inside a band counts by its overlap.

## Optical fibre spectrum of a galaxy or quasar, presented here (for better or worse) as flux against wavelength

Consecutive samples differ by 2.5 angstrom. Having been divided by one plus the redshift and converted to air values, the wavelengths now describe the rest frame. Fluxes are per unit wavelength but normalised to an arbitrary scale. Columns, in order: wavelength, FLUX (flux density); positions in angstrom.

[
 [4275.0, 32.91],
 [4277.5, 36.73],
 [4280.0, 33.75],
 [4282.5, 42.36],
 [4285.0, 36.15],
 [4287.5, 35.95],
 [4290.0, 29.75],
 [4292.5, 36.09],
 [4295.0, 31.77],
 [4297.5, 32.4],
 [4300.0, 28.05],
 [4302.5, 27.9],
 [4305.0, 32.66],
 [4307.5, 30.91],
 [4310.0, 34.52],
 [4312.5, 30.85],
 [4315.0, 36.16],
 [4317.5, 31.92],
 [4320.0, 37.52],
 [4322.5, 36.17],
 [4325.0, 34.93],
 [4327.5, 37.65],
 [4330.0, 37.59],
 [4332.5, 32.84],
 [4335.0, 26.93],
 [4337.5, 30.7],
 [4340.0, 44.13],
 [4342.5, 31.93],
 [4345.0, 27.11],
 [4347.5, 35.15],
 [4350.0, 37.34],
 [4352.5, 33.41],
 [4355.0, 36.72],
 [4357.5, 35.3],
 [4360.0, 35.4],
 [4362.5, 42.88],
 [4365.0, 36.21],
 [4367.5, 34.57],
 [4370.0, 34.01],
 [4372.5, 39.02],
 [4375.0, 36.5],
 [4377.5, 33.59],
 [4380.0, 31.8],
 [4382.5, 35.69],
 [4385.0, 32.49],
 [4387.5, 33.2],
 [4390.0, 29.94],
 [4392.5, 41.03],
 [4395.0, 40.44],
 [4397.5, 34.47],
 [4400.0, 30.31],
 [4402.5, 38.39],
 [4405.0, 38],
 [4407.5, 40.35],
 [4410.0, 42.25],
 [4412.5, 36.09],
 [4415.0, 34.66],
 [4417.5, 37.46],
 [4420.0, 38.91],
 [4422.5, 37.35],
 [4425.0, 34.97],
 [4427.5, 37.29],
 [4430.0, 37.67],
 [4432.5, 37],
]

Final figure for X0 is 34.0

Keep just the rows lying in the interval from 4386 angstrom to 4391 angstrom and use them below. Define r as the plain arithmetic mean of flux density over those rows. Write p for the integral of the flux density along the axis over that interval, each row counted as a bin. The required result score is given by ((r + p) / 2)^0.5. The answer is 9.7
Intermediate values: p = 158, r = 32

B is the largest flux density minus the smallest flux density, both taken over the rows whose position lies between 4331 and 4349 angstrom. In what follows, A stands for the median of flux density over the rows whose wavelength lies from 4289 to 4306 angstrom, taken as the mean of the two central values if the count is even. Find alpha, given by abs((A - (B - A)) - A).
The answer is 14.6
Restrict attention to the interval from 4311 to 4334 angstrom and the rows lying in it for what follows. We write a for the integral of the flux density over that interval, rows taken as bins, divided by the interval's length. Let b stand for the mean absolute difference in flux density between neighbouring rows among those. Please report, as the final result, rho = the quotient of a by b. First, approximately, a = 35.0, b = 3.2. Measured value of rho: 11.1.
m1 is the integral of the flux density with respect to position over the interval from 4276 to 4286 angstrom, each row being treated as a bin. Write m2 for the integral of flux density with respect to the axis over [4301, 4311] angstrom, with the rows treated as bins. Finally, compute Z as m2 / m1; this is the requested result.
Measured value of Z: 0.84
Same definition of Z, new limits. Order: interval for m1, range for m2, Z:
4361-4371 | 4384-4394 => 0.93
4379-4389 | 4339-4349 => 1.03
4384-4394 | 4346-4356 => 1.03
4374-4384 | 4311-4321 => 0.99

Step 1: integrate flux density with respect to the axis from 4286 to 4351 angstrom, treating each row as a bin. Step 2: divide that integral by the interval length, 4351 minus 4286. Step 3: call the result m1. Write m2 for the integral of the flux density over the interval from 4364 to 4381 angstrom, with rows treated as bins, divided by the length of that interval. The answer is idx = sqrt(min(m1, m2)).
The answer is 5.78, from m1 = 33.4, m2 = 35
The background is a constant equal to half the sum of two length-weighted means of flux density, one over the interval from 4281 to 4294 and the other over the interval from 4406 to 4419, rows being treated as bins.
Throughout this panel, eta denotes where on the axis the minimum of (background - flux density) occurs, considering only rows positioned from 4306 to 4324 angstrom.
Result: 4320.0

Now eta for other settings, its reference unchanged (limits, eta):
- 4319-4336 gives 4327.5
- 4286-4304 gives 4292.5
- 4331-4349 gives 4340.0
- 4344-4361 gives 4350.0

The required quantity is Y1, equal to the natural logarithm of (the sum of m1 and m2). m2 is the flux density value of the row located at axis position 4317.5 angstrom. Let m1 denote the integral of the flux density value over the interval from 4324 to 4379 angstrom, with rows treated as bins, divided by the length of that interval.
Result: 4.21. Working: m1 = 35.2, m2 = 31.92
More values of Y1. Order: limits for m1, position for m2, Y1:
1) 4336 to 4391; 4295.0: 4.20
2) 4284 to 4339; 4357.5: 4.23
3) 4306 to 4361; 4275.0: 4.21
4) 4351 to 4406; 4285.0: 4.27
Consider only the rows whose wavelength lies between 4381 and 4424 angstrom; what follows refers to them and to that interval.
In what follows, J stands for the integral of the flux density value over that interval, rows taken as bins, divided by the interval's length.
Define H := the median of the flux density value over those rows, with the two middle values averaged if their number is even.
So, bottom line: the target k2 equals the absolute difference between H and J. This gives 0.9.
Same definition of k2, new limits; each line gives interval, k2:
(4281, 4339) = 0.8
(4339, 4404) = 0.2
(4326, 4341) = 0.4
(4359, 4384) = 0.4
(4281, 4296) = 0.6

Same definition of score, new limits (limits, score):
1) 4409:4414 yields 10.8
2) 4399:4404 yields 10.2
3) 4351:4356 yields 10.3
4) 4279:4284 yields 10.7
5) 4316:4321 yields 10.2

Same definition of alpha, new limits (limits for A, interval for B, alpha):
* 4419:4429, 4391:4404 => 26.6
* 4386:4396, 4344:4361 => 26.6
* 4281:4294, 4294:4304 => 31.6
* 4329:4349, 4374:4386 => 27.7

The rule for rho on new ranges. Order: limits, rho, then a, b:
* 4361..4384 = 11.5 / 36.0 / 3.1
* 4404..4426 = 15.1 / 37.8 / 2.5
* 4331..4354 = 4.9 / 33.4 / 6.8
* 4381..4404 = 7.6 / 35.1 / 4.6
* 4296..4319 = 9.1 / 31.8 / 3.5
